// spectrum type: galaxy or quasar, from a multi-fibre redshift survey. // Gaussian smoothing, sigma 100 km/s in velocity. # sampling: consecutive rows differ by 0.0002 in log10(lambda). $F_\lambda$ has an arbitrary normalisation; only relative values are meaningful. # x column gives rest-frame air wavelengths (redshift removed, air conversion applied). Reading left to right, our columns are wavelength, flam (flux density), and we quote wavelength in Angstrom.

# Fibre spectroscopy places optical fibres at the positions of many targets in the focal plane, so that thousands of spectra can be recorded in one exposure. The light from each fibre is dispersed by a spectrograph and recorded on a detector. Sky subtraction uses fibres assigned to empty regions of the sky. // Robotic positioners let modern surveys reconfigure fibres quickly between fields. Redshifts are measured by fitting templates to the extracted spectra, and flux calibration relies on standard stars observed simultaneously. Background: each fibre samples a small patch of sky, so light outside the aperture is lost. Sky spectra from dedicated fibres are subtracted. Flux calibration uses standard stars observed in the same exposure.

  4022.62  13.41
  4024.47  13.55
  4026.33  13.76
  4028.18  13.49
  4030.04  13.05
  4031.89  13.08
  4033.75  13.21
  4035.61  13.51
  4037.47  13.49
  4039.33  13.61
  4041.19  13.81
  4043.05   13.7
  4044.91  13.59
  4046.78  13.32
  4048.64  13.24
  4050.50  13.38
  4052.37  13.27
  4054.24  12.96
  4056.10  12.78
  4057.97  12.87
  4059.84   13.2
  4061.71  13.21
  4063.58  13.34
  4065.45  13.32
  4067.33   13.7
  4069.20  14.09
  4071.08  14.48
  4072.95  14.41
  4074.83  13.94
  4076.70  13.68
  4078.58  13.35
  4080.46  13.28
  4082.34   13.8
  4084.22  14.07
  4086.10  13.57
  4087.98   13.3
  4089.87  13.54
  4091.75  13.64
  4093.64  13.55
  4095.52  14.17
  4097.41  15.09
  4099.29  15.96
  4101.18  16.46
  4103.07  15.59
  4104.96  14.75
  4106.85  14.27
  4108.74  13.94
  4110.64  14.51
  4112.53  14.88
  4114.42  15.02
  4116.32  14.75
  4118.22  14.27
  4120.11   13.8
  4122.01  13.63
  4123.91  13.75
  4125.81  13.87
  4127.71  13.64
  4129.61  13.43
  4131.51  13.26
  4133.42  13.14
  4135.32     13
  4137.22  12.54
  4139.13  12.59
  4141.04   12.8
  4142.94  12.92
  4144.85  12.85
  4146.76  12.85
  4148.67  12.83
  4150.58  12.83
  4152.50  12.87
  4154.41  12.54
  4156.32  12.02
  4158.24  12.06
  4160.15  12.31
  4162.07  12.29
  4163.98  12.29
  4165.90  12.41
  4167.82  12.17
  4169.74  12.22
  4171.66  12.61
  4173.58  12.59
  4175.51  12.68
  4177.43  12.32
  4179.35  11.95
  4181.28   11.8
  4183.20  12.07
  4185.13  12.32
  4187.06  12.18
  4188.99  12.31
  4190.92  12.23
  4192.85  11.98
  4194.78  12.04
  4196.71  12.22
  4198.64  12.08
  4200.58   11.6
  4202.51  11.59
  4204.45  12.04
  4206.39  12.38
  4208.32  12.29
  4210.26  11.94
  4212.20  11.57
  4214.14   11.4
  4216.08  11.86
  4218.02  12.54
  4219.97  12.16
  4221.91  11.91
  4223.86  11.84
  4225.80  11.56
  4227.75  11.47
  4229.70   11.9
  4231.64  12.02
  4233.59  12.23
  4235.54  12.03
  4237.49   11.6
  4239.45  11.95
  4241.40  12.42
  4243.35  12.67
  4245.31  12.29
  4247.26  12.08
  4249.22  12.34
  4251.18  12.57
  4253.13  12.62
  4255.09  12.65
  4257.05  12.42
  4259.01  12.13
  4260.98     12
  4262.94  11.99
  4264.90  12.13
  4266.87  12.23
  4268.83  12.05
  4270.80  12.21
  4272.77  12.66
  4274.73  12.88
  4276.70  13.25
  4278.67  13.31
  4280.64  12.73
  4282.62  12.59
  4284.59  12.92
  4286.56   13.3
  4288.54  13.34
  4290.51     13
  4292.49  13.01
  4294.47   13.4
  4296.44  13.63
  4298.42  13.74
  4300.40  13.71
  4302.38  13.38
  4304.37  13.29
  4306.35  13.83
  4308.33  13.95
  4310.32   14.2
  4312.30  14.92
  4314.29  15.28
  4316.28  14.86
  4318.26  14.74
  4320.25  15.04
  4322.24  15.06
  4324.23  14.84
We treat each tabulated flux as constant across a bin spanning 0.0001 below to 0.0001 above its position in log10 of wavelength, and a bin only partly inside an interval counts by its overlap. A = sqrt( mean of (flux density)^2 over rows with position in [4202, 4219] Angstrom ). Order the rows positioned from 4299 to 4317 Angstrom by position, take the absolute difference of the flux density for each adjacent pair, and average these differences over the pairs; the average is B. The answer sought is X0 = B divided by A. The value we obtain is 0.030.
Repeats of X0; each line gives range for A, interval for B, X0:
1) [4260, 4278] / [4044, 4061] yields 0.015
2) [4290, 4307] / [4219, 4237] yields 0.015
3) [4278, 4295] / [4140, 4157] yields 0.011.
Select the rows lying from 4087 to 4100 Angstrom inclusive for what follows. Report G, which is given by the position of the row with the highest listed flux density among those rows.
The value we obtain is 4099.29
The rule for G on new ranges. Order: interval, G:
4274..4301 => 4298.42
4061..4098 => 4097.41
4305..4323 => 4314.29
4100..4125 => 4101.18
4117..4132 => 4118.22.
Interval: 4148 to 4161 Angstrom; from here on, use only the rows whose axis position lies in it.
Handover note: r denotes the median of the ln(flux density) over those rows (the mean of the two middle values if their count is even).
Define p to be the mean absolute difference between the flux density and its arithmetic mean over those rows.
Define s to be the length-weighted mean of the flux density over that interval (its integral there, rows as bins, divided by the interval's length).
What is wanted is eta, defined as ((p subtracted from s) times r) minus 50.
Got -19.2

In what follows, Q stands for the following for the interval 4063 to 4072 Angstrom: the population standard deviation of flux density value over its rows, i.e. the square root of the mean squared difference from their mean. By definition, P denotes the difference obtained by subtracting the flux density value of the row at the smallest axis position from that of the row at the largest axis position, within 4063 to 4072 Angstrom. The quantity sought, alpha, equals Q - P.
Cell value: -0.7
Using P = 1.1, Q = 0.45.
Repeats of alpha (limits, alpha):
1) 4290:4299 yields -0.4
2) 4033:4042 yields -0.4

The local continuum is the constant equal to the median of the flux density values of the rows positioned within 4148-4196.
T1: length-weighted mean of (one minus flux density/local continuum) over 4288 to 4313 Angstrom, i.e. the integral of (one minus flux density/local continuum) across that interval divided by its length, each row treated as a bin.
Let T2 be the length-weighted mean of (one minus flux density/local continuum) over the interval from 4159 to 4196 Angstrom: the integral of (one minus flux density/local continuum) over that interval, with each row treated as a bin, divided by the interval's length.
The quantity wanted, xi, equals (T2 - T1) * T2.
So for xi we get 0.0004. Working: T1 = -0.110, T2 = 0.00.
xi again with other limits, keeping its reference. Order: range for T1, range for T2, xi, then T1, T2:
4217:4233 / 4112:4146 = 0.0133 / 0.029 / -0.10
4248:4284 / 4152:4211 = 0.0002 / -0.016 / 0.01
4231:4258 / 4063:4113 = 0.0236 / 0.001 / -0.15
